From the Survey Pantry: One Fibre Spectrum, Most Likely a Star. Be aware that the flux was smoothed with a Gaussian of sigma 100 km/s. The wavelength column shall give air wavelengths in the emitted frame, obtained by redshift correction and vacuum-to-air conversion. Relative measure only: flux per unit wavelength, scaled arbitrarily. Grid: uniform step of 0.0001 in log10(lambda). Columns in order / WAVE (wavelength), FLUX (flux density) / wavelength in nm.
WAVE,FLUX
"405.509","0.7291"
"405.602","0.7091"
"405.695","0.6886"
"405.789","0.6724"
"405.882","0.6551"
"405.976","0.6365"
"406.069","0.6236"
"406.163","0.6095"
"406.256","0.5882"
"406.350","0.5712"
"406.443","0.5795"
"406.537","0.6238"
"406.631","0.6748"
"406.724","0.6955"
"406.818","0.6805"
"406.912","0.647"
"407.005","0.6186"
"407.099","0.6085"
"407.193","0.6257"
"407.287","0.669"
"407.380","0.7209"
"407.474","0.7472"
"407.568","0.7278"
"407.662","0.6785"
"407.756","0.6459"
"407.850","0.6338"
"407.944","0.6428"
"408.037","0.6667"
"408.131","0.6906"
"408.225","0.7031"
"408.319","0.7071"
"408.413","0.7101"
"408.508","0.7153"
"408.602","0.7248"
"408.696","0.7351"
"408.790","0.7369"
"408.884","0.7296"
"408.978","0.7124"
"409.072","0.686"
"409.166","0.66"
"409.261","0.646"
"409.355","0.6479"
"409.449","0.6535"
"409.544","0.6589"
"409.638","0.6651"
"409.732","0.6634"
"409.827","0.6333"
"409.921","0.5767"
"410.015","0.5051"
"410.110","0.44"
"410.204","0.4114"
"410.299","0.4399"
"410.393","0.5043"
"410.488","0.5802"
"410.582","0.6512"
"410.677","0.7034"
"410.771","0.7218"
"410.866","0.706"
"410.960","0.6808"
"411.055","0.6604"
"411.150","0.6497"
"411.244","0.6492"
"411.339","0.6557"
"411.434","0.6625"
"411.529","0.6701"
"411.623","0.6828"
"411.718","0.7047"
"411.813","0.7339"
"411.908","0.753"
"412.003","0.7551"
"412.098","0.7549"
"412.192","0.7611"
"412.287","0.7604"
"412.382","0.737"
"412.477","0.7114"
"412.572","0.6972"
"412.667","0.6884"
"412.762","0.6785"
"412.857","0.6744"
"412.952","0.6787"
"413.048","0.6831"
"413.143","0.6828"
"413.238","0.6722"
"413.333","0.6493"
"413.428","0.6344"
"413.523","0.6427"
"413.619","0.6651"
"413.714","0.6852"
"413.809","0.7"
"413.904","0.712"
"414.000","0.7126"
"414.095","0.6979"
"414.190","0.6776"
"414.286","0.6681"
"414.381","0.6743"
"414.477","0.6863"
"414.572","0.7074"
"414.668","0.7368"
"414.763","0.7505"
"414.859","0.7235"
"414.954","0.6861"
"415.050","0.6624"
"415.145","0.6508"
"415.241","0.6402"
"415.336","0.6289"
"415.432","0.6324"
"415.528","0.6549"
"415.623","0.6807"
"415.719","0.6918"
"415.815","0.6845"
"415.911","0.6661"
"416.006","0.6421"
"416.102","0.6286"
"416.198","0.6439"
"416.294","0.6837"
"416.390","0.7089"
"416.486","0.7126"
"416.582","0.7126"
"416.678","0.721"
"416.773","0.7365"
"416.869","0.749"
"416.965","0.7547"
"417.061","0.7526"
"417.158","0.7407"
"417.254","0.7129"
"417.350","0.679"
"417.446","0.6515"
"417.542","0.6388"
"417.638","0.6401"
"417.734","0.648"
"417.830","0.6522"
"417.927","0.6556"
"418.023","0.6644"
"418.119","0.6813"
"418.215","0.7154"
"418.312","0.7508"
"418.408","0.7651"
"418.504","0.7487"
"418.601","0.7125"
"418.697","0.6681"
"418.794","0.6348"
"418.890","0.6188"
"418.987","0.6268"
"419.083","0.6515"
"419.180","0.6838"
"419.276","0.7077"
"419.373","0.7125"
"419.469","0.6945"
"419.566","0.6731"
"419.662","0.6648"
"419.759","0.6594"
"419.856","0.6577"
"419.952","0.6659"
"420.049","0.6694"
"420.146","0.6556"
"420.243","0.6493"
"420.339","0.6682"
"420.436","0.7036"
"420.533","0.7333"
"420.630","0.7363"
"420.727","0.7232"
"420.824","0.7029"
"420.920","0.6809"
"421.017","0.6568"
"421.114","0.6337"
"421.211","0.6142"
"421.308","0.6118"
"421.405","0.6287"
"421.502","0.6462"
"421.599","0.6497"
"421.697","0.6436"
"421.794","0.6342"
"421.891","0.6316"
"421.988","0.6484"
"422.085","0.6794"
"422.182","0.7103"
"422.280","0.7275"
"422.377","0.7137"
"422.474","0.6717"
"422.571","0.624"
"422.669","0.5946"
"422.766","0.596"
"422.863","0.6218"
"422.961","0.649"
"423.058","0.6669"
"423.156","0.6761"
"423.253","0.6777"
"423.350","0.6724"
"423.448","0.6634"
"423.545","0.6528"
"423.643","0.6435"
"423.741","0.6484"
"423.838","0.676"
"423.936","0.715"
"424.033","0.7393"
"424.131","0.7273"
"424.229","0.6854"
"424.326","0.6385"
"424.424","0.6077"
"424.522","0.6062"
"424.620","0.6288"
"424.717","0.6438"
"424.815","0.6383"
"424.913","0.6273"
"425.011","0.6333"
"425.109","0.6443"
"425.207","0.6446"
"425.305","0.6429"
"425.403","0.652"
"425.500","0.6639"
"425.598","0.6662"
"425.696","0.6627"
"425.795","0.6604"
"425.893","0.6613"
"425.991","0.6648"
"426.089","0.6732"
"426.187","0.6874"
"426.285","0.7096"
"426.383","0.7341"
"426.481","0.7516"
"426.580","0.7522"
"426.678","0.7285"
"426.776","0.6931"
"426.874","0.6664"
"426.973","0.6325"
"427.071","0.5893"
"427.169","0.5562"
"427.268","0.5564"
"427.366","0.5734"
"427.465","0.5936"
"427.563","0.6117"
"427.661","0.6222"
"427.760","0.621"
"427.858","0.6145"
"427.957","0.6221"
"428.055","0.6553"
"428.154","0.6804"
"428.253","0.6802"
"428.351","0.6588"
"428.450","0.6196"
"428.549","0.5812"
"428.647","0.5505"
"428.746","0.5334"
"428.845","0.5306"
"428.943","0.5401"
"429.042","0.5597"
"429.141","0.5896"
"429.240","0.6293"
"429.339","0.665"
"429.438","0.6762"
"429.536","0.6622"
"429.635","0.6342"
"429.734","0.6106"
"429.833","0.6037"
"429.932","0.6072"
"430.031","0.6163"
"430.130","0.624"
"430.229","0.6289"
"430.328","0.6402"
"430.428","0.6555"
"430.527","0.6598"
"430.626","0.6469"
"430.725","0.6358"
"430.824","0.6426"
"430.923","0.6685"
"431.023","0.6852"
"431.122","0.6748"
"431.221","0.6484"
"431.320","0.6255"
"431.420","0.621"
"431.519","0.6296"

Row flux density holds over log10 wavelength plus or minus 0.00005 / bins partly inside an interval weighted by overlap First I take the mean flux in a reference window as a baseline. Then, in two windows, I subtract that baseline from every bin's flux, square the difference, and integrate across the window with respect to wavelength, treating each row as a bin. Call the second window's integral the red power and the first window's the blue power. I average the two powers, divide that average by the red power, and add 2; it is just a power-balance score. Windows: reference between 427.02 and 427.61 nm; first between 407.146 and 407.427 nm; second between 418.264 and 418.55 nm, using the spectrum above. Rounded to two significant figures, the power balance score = 2.7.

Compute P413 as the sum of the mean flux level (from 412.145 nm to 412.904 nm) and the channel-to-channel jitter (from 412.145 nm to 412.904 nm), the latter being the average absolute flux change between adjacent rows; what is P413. 0.726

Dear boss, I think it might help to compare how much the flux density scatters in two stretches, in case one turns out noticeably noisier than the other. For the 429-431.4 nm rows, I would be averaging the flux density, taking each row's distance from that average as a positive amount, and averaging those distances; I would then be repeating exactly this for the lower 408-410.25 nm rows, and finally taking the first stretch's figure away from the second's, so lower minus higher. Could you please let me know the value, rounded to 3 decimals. 0.036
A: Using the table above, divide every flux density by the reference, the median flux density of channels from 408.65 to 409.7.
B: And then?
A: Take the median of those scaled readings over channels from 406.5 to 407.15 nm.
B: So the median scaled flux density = 0.97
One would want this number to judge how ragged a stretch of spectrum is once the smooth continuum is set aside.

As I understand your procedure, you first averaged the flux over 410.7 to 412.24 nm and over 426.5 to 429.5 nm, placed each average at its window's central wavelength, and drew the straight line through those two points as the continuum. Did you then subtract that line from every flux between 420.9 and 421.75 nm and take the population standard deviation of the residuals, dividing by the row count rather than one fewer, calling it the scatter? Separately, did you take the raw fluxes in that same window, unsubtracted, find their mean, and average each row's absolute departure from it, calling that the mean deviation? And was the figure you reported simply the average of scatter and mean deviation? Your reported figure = 0.018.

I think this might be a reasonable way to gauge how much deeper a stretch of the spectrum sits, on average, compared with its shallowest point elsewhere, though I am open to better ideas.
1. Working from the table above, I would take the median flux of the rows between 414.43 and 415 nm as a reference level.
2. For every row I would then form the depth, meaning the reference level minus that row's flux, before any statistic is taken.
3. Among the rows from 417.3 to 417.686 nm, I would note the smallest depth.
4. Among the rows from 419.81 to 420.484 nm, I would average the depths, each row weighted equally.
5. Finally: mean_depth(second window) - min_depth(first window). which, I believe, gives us 0.01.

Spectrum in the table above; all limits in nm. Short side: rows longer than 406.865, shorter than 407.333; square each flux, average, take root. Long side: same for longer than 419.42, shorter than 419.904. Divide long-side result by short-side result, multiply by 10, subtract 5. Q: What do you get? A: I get 5.6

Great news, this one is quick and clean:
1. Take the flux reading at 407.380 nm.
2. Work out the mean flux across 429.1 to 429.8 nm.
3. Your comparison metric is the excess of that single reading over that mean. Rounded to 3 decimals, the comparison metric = 0.083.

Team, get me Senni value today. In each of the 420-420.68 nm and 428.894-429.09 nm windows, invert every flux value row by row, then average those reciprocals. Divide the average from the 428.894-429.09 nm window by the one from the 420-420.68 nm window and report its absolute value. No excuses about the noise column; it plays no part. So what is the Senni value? 1.25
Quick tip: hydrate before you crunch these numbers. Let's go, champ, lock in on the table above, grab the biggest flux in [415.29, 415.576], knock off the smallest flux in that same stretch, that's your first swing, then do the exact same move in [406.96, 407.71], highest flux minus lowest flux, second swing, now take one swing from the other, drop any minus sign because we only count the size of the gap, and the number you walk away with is 0.11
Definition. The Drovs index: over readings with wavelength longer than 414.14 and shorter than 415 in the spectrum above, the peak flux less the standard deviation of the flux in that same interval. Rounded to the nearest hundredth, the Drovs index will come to 0.72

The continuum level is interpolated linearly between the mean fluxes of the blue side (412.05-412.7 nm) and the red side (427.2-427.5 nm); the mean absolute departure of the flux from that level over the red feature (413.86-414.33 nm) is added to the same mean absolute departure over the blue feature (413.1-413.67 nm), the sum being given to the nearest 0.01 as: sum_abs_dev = 0.08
